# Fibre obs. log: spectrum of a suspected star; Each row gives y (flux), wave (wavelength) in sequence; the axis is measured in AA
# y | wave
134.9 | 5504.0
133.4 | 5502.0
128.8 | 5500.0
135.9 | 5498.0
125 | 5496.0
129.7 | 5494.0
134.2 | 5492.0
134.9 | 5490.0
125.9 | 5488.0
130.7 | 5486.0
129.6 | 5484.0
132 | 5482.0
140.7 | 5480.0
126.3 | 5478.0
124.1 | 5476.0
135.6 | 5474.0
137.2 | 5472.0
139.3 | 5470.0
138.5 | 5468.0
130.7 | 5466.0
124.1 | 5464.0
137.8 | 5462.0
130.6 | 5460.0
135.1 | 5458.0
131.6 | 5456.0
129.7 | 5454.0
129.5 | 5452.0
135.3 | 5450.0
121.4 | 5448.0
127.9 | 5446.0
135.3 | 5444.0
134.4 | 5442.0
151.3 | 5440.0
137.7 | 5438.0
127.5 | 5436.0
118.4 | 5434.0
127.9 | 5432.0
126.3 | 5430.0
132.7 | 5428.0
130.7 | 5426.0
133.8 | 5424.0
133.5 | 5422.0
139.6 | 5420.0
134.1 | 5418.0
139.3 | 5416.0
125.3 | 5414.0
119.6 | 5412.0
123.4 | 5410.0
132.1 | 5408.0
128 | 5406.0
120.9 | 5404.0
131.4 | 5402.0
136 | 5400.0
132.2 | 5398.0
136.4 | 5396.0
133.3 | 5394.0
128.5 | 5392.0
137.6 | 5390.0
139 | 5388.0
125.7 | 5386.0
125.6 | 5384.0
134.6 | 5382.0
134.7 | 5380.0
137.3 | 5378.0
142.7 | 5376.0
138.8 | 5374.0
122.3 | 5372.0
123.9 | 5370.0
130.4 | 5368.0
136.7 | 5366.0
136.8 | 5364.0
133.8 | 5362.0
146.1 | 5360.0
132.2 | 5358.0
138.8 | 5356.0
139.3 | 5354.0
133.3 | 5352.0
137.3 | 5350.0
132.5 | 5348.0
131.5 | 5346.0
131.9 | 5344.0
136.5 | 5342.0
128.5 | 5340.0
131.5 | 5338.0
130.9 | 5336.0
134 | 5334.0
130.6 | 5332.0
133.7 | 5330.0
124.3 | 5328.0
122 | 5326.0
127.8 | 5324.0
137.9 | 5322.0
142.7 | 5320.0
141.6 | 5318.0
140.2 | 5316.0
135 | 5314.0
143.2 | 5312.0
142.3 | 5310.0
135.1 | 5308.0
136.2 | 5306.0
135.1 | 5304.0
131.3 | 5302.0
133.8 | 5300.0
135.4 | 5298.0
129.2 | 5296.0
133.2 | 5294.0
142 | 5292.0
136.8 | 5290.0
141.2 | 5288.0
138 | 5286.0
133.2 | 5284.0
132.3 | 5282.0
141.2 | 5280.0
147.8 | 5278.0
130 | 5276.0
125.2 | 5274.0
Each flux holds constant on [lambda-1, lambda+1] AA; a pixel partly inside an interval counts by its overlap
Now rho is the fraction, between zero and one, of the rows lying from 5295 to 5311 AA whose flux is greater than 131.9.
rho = 0.75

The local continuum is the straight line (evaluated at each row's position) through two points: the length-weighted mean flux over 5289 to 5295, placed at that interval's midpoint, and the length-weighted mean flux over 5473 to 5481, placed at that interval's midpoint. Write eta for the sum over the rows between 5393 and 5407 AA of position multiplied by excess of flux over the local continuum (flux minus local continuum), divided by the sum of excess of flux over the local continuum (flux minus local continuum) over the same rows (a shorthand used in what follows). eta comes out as 5404.6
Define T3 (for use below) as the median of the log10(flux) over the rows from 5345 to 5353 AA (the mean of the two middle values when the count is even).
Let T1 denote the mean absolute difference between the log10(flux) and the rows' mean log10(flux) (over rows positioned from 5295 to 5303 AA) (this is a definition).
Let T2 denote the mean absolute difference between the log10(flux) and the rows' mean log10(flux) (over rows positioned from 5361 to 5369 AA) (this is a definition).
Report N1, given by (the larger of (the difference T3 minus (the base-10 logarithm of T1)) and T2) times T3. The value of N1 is 9.1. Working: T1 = 0.0071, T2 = 0.008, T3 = 2.12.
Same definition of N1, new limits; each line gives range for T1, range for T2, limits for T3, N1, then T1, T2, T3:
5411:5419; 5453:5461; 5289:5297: 8.0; 0.0239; 0.005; 2.13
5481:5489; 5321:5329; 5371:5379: 9.3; 0.0062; 0.016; 2.14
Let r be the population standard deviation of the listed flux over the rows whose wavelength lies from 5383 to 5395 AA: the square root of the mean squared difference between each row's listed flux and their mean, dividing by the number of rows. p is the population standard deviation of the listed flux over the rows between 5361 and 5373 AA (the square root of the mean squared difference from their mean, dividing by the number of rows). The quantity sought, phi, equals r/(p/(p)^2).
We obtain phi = 31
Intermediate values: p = 5.8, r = 5.4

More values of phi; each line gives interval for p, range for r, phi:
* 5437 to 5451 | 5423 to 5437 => 41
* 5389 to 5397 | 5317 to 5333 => 25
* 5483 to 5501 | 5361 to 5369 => 9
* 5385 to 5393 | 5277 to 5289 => 30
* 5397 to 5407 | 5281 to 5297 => 21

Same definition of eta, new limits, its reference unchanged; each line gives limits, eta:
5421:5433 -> 5430.2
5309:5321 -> 5315.2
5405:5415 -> 5410.9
